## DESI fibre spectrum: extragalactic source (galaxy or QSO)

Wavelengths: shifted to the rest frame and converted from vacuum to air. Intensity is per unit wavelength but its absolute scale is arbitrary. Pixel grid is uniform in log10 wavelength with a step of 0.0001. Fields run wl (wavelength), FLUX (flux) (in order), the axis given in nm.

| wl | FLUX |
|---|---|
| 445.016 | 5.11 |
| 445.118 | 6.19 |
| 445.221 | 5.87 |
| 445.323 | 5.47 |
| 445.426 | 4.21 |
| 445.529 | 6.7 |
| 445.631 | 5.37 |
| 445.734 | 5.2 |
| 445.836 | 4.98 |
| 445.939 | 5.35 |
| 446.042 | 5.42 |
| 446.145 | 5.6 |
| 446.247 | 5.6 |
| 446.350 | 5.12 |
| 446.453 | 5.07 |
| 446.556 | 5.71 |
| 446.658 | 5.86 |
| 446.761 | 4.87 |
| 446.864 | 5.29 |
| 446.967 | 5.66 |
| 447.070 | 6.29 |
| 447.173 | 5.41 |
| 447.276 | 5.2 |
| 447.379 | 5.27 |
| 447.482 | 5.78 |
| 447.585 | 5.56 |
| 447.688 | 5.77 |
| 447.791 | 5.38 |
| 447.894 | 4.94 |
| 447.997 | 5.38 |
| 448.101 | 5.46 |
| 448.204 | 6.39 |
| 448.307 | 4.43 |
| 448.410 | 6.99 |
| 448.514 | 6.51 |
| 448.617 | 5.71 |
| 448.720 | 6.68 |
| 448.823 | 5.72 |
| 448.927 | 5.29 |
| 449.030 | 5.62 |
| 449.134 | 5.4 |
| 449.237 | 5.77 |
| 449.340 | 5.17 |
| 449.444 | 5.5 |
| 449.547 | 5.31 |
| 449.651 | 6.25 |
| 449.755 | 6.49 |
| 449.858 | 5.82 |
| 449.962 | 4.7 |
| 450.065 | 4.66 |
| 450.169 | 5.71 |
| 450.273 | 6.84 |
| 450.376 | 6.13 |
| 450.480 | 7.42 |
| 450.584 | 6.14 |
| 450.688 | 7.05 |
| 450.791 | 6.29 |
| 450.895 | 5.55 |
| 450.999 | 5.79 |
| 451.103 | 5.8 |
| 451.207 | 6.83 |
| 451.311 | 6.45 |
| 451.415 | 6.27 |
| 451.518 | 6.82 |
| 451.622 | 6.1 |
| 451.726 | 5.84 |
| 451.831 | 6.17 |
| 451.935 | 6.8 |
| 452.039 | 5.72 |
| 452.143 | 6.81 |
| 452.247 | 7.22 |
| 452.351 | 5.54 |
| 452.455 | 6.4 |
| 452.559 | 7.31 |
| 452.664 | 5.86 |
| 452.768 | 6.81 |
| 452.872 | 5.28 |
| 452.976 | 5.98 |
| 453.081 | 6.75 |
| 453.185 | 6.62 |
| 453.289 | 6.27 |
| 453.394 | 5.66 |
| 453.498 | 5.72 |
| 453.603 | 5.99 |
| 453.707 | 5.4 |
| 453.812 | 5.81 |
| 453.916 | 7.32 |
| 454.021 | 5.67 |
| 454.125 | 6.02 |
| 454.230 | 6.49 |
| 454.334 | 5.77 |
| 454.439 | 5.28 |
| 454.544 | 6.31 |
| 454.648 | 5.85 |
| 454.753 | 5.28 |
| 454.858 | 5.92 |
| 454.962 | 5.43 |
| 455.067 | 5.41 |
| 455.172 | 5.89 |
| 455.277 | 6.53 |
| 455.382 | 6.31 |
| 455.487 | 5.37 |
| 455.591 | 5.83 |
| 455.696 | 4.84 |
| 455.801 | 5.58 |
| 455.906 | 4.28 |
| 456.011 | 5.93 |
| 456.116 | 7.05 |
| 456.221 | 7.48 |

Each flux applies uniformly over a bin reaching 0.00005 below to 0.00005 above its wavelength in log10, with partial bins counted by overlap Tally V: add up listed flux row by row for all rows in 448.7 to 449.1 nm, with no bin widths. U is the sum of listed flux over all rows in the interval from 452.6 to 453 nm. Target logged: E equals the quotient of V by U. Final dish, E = 0.974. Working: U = 23.9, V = 23.3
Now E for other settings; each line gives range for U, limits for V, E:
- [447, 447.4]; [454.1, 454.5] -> 1.063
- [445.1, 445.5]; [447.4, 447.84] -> 1.034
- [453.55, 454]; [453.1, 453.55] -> 0.990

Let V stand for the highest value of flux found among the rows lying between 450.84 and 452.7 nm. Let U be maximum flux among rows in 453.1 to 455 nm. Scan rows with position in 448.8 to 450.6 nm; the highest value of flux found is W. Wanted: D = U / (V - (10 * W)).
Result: -0.109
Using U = 7.32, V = 7.31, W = 7.42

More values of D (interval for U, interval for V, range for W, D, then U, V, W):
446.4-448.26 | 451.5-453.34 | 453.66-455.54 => -0.097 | 6.39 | 7.31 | 7.32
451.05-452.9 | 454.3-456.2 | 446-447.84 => -0.131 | 7.31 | 7.05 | 6.29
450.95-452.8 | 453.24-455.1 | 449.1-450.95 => -0.109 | 7.31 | 7.32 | 7.42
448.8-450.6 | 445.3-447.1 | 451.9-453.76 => -0.112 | 7.42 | 6.7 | 7.31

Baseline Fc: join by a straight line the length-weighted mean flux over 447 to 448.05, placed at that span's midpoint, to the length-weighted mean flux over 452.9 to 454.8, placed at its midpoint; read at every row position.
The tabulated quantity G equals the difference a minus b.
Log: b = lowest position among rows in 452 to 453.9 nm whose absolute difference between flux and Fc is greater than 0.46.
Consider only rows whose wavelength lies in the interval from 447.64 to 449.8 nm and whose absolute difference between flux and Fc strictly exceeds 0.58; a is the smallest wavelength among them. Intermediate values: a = 447.894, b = 452.143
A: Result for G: -4.25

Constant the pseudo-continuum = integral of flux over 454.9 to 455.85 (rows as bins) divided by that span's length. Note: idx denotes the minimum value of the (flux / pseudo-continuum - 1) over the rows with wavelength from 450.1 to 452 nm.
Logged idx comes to -0.03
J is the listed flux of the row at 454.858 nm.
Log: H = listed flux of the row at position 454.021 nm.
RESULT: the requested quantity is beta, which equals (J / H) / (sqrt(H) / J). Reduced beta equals 2.6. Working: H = 5.67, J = 5.92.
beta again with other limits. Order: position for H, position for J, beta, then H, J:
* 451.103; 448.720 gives 3.2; 5.8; 6.68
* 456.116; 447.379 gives 1.5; 7.05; 5.27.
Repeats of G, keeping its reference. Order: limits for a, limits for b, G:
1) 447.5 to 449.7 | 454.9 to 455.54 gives -7.07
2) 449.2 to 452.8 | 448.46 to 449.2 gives 1.14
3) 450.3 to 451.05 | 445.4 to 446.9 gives 5.05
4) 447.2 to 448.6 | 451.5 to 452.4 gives -3.62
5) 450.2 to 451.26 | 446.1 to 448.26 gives 3.51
